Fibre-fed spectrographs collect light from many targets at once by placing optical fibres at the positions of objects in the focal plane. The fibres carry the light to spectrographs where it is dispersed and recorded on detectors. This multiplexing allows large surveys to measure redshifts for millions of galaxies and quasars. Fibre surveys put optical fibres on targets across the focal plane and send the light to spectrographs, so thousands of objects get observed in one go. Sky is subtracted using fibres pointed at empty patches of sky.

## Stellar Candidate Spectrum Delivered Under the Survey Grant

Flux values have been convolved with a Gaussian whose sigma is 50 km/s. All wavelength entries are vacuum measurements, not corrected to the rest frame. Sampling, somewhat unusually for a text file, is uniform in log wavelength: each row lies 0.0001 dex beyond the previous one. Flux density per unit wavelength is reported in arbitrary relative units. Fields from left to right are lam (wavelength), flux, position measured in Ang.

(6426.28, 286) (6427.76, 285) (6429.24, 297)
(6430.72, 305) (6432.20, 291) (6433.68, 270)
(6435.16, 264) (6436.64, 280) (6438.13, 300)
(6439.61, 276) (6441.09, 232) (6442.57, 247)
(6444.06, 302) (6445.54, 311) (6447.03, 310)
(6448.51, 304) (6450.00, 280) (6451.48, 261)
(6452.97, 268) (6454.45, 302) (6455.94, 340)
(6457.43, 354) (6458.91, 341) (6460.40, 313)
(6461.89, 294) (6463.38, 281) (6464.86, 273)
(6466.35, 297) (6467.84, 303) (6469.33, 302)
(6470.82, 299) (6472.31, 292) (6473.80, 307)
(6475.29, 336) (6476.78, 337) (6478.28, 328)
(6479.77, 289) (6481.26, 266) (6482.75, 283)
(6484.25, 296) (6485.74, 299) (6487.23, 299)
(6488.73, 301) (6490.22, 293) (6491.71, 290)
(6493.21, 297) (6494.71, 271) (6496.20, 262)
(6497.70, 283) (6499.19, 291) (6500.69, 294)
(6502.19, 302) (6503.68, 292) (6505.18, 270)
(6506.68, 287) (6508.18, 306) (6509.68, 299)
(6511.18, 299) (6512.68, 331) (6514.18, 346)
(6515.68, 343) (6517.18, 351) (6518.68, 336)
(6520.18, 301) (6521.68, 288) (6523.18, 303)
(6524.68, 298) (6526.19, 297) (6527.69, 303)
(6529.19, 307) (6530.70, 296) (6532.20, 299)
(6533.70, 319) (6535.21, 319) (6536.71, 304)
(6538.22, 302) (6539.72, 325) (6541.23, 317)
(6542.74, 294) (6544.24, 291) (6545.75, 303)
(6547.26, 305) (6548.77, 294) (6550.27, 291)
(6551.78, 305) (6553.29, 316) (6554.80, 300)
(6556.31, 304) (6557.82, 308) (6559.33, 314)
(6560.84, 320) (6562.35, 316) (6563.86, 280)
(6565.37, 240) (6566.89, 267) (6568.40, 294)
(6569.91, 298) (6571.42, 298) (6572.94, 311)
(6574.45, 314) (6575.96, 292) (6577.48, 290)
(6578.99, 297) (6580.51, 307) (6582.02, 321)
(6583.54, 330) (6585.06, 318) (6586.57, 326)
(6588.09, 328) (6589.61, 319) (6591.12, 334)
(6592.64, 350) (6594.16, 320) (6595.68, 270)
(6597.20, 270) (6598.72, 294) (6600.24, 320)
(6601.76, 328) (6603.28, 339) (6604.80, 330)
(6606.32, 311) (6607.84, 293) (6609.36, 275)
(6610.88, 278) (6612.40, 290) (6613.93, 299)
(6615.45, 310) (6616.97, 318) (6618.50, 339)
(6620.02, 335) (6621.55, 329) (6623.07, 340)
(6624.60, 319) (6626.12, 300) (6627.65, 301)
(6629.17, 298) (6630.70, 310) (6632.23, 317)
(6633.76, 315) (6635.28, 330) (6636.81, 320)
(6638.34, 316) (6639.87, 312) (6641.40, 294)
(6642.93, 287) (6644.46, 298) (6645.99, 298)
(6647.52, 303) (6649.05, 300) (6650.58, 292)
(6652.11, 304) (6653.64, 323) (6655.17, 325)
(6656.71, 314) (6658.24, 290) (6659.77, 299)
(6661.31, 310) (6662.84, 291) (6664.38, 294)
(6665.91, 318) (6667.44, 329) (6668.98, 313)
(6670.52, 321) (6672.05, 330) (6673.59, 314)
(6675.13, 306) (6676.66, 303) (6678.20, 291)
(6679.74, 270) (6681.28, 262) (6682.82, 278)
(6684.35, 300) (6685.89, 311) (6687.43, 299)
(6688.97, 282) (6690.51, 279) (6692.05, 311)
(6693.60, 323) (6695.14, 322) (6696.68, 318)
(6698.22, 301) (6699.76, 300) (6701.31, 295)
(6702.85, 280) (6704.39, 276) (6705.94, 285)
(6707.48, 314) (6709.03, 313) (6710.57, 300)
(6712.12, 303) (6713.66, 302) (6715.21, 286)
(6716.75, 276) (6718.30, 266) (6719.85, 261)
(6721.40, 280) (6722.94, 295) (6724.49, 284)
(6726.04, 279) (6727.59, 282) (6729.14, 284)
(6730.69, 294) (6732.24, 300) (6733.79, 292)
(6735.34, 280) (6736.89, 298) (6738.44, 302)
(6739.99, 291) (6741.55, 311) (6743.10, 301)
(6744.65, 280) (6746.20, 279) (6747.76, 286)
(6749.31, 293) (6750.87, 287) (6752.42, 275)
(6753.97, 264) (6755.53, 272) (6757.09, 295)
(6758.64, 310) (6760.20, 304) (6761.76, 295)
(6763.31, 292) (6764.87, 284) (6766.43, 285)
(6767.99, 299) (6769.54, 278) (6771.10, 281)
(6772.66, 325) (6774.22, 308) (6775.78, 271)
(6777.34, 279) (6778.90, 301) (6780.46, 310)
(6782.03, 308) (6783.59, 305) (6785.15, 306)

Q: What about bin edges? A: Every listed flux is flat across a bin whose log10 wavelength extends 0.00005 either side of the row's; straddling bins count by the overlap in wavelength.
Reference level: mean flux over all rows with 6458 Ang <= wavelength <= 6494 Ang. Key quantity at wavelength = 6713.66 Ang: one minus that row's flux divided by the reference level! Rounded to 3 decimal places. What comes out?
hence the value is -0.004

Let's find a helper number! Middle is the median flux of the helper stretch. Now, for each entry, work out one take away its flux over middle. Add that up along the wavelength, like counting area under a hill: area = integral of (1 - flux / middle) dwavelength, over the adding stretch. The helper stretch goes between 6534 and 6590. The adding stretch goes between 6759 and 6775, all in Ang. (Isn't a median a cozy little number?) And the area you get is 0.5 Ang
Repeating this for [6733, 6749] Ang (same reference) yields 0.7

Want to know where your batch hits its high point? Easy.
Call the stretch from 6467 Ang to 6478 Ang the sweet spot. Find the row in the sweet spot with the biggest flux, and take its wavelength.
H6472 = 6476.78 Ang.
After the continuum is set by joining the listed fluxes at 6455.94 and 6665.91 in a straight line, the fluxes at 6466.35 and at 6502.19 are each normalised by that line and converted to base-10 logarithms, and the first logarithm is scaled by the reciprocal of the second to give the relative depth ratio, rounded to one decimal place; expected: 1.3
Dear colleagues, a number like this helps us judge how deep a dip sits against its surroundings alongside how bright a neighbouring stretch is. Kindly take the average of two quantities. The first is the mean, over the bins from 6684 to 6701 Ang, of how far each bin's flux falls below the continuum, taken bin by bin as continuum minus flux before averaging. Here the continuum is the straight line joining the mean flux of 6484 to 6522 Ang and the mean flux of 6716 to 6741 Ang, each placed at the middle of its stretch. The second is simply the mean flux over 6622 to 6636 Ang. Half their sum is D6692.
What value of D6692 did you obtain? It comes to 149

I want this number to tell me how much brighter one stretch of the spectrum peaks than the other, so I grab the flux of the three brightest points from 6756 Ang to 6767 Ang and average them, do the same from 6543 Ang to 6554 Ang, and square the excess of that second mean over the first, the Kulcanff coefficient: 32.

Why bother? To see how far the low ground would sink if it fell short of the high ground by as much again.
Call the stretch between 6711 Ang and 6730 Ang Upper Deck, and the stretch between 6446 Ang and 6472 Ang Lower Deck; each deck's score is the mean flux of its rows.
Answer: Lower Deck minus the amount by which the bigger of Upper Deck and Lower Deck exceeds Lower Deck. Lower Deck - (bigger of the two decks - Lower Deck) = 301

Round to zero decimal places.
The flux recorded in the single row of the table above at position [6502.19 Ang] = 302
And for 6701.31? 295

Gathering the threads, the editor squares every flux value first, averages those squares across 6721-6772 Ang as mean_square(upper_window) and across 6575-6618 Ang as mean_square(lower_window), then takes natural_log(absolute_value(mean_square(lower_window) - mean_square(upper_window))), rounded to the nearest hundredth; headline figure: 9.43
